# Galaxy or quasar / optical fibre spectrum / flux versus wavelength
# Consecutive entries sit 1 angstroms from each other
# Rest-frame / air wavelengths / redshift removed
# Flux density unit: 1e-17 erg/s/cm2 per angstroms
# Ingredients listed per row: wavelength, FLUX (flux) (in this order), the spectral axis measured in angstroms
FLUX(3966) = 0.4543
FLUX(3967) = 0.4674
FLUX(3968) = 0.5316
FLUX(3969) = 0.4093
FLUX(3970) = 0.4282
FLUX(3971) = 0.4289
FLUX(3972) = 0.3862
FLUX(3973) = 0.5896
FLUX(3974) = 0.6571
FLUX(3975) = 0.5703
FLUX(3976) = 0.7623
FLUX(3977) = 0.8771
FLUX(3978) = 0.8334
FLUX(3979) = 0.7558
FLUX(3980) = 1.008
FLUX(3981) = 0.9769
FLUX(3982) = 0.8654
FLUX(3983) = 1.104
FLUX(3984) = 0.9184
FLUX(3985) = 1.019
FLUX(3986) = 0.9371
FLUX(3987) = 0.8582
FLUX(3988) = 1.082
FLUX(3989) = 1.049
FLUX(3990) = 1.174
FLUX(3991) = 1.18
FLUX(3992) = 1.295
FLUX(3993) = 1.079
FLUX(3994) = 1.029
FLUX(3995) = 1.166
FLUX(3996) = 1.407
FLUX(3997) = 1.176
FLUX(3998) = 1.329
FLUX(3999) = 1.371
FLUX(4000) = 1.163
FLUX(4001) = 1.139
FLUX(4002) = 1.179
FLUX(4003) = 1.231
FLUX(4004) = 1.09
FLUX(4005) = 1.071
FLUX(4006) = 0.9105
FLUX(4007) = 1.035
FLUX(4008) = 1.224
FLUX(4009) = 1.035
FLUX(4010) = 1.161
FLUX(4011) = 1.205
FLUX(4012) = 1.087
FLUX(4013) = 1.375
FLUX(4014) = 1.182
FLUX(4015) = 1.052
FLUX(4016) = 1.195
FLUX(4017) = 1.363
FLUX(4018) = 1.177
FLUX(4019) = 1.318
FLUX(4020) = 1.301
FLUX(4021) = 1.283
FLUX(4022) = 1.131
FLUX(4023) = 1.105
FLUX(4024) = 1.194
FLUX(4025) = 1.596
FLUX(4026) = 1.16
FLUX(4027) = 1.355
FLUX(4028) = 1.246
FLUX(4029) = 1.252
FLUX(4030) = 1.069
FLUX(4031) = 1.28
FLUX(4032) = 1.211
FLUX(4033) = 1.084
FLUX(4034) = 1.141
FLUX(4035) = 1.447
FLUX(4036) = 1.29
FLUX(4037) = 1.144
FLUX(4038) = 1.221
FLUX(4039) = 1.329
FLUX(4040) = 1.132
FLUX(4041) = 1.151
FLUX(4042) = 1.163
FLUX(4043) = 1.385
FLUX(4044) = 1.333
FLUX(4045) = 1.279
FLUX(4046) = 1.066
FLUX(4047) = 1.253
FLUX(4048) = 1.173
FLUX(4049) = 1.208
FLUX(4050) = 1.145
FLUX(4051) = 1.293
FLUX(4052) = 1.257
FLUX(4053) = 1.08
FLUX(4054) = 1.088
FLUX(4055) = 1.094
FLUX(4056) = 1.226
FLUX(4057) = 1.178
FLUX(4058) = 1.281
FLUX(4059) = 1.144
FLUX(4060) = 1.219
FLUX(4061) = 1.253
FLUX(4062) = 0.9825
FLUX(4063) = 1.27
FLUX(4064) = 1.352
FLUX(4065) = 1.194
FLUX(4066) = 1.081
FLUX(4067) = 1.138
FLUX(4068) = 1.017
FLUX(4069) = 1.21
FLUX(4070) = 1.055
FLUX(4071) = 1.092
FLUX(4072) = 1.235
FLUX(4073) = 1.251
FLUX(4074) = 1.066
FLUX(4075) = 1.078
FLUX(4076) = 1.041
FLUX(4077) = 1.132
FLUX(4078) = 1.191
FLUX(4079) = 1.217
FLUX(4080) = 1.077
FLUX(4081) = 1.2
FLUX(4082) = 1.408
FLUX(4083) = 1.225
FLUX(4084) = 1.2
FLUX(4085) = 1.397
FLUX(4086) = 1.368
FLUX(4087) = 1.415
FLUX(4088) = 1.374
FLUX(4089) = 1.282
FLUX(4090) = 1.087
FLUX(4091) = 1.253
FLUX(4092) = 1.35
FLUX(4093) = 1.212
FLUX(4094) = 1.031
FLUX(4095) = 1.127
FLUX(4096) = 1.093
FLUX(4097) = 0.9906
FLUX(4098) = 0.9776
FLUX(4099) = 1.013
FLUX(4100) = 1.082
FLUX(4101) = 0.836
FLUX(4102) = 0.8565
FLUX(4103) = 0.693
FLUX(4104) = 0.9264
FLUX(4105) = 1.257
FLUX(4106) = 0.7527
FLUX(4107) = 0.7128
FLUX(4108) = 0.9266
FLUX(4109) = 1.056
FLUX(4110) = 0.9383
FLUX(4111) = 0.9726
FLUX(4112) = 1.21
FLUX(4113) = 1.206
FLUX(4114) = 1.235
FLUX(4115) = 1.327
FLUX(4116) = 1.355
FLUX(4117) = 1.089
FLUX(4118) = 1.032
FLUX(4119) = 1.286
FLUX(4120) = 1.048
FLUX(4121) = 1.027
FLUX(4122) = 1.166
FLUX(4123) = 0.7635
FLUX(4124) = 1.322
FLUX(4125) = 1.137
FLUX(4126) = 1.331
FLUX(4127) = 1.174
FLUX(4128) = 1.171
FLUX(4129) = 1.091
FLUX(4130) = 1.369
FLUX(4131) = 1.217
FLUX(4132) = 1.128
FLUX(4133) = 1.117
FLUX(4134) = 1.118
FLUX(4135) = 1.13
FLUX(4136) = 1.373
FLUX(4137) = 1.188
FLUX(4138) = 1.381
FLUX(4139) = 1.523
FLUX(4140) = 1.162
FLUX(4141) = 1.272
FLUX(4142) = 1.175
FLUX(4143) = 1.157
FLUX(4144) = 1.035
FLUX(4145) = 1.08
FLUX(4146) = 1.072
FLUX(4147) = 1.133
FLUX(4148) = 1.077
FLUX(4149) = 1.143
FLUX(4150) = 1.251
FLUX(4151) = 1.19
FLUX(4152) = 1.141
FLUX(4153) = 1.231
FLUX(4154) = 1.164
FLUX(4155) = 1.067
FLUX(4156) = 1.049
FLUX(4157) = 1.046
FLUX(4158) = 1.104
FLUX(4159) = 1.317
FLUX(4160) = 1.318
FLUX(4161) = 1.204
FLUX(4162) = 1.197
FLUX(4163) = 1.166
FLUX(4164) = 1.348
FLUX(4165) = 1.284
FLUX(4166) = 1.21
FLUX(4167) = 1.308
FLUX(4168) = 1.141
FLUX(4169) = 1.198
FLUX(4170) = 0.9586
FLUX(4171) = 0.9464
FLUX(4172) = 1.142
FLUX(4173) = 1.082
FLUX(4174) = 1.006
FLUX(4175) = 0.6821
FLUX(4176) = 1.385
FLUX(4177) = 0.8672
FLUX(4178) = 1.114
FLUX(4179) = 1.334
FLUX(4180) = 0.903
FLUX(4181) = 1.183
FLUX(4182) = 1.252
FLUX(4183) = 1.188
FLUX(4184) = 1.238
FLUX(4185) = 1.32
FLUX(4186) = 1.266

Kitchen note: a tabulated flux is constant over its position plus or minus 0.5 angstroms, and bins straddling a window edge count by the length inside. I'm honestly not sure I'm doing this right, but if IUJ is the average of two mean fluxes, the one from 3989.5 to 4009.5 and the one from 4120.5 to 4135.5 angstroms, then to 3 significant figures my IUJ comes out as 1.16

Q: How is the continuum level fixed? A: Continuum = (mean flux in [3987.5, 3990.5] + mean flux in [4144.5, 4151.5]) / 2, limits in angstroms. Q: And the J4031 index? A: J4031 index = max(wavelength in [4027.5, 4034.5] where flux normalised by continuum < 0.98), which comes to 4033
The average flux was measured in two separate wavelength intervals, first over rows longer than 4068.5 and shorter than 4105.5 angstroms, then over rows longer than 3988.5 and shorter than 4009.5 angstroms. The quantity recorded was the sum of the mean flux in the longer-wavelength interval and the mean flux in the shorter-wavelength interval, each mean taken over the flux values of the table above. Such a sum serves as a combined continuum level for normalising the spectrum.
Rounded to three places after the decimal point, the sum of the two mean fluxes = 2.302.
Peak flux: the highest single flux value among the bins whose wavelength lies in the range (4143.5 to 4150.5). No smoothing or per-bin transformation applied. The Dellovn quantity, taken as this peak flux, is 1.251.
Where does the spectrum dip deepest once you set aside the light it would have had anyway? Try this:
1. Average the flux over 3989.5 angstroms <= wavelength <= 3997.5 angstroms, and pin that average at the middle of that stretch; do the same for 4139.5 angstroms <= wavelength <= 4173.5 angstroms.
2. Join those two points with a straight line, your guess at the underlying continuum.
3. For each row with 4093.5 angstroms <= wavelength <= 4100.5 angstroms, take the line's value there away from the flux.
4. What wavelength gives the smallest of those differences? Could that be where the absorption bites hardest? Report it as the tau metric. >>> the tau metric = 4098 angstroms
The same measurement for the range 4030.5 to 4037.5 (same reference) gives 4033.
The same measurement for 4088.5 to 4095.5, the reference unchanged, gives 4094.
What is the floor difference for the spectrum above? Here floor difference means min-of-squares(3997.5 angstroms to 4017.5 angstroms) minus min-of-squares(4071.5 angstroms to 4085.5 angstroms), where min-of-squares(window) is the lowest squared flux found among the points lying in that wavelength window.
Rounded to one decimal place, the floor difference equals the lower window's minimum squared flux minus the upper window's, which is -0.3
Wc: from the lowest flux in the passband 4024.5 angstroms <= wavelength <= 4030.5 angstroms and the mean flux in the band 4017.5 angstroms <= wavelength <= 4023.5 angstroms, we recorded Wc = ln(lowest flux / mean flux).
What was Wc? -0.13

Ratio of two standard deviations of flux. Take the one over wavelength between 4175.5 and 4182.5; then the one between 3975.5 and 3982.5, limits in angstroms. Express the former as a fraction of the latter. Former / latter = 2.1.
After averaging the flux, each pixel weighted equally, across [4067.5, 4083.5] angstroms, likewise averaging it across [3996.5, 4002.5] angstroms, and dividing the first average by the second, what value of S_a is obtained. 0.94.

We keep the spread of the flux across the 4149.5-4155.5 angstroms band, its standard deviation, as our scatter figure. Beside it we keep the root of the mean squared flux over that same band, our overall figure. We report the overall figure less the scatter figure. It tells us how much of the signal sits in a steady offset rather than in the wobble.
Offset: 1.11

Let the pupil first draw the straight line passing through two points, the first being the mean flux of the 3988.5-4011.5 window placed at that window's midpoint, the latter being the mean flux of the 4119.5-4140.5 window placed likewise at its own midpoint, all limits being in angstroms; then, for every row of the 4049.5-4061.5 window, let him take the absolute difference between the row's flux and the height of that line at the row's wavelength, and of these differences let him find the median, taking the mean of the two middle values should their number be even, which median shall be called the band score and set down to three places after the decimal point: 0.079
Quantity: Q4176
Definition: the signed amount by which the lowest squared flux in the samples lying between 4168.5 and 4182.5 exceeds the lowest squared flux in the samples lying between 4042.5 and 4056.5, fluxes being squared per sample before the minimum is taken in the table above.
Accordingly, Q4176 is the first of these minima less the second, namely -0.7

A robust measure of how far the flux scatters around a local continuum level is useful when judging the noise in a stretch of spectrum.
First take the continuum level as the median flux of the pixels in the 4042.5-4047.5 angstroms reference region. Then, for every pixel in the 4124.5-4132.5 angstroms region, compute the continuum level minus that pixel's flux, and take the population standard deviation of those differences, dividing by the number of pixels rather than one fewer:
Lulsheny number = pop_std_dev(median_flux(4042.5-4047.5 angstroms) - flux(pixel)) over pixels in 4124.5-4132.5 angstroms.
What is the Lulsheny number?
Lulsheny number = 0.093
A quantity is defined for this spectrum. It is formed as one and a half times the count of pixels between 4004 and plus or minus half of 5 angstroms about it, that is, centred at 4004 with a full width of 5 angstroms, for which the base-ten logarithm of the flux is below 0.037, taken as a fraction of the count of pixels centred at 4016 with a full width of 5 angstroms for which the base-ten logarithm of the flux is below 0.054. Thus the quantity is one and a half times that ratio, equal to 3.0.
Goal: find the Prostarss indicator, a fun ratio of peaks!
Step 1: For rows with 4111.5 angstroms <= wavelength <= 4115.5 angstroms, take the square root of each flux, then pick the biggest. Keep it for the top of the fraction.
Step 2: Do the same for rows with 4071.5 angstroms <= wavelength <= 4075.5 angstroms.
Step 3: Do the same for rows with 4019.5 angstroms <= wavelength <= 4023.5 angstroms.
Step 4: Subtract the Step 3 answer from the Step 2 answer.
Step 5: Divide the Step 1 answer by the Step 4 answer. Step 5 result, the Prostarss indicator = -52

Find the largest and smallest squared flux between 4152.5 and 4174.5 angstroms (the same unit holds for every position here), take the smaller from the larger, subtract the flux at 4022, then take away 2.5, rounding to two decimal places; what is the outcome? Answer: -2.71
